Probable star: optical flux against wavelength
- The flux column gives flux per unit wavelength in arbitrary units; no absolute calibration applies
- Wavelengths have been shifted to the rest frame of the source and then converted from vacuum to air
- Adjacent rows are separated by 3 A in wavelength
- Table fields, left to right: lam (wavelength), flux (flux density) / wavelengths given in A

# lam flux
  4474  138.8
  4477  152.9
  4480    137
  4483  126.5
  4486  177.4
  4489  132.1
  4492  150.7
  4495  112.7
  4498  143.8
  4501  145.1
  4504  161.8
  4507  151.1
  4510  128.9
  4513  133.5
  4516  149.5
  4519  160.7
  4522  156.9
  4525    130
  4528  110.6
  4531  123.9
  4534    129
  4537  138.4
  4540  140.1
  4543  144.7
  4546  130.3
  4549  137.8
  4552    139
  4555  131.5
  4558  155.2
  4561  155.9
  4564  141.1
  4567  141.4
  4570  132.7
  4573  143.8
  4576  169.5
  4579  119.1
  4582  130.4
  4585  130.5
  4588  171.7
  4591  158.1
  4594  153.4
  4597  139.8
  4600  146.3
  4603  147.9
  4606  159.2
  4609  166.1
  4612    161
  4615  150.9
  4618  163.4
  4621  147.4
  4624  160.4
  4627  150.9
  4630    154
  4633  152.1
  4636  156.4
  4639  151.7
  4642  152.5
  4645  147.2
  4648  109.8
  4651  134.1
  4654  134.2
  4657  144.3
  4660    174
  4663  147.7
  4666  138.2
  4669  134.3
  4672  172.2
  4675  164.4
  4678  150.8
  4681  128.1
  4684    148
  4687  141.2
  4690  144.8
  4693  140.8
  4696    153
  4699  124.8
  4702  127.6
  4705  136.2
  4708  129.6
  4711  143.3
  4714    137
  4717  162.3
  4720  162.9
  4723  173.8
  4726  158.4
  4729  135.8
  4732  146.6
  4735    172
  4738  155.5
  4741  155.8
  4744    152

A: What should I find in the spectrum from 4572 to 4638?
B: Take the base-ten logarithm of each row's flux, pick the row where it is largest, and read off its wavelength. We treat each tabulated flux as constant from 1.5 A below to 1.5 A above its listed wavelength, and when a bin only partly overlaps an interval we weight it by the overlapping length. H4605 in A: 4588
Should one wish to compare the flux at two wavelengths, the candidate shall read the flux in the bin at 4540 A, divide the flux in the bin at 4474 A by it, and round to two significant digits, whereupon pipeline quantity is 0.99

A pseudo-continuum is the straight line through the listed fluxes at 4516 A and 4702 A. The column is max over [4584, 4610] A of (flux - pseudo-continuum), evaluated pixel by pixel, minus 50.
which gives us -19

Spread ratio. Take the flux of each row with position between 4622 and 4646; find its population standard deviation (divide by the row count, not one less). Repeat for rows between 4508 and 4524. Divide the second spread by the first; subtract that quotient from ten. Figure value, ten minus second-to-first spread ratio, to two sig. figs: 6.6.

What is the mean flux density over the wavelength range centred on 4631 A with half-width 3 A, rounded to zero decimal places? 153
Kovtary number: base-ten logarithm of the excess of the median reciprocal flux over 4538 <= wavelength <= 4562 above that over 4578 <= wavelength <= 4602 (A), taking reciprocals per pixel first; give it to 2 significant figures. -3.8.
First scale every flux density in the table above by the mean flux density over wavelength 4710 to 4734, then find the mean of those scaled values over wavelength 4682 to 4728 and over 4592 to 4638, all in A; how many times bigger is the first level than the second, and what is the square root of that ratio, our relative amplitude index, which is 0.97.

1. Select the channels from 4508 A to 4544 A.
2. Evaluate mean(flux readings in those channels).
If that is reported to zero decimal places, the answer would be 137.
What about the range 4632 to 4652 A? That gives 143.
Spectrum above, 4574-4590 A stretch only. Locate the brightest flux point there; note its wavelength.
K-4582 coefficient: 4588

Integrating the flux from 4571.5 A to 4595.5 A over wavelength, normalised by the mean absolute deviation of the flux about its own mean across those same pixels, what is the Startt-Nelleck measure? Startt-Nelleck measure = 219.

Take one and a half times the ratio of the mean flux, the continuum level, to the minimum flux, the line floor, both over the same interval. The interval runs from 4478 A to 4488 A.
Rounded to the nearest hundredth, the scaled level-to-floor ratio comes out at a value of 1.74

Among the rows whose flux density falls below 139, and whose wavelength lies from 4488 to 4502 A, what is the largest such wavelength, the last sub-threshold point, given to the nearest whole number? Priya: 4495 A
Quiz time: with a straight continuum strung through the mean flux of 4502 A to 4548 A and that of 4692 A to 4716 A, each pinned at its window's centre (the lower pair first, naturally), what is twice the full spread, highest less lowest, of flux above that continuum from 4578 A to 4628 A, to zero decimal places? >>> 105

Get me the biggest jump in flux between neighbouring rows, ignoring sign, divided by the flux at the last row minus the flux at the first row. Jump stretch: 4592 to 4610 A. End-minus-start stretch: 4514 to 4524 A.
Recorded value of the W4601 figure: 1.8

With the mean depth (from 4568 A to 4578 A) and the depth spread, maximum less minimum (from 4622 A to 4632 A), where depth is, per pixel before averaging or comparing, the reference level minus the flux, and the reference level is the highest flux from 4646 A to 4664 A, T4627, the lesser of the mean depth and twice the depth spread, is 19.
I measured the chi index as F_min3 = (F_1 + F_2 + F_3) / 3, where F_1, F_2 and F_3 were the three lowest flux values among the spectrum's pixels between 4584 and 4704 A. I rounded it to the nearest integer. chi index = 121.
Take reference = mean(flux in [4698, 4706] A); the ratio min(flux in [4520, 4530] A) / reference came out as 0.85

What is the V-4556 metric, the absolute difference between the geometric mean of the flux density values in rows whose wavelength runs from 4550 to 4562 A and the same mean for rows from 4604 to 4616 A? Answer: 14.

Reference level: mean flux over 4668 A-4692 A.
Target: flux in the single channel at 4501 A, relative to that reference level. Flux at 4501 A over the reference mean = 0.98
